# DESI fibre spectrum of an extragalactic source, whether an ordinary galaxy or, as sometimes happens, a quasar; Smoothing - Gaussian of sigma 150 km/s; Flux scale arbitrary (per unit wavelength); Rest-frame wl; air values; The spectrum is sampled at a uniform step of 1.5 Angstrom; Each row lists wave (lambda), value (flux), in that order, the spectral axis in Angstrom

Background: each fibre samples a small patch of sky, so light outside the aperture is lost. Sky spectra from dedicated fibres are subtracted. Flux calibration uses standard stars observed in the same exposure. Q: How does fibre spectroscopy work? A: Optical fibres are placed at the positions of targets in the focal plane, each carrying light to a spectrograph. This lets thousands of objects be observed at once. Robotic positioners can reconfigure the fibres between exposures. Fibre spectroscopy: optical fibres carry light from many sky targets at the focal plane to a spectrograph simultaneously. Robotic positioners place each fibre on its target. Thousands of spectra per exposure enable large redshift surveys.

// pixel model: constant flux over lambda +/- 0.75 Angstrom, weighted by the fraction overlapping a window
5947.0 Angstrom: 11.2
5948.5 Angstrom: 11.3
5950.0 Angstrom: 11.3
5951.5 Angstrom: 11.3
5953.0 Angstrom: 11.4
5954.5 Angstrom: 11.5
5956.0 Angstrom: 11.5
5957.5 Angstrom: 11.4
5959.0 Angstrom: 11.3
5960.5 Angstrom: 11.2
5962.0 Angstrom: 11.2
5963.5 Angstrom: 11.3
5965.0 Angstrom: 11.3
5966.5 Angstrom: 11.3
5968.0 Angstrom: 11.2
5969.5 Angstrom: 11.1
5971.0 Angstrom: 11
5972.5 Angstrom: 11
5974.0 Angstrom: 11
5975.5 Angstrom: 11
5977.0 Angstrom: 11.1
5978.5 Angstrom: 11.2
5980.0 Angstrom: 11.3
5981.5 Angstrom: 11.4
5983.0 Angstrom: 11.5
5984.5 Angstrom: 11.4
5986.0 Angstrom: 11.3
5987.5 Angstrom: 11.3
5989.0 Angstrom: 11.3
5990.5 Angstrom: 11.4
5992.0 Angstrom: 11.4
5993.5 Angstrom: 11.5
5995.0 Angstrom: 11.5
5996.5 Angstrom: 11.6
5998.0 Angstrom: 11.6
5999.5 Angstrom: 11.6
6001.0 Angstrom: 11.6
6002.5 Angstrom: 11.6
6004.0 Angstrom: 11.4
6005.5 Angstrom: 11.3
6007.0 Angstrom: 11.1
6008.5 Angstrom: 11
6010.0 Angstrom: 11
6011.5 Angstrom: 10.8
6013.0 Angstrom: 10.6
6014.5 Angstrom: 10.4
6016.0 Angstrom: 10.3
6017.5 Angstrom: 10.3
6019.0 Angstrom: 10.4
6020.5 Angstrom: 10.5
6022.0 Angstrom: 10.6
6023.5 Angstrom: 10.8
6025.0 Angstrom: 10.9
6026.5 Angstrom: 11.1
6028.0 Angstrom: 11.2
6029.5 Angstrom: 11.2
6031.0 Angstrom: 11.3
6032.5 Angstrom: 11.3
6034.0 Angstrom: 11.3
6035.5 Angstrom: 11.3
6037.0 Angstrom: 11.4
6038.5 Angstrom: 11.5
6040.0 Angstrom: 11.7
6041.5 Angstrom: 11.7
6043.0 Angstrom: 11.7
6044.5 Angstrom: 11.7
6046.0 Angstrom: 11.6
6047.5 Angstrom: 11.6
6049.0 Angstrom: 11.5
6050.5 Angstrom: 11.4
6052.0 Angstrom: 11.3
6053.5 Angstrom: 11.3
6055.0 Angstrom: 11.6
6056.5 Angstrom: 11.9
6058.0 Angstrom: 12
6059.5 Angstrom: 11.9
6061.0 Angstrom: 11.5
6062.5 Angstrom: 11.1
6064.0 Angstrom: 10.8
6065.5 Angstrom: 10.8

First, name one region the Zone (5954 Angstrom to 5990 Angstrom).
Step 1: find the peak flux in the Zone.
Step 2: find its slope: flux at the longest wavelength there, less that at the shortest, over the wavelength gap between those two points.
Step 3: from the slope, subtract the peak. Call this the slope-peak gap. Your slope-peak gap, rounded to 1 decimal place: -11.5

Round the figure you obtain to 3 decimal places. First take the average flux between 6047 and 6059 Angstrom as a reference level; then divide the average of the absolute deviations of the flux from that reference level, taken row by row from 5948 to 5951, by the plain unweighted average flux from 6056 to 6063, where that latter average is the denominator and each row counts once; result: 0.024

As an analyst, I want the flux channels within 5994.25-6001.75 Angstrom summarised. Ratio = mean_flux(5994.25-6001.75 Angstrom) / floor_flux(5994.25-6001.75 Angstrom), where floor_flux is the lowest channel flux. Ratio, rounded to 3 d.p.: 1.007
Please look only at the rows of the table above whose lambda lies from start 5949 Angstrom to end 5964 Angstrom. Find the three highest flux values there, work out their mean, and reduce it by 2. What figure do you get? 9.47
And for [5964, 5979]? 9.27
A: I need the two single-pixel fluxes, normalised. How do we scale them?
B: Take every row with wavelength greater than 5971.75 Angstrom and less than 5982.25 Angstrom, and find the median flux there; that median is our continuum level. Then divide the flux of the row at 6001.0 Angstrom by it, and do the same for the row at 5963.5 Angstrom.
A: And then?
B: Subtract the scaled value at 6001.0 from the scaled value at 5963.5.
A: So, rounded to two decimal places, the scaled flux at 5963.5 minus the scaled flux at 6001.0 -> -0.03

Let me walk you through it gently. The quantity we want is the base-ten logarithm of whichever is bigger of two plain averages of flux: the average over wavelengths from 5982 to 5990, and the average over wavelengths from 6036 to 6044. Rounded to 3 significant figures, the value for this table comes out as 1.06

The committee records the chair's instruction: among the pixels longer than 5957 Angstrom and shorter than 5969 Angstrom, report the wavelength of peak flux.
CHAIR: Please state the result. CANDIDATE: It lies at 5957.5 Angstrom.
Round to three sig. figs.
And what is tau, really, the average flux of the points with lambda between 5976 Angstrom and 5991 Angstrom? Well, 11.3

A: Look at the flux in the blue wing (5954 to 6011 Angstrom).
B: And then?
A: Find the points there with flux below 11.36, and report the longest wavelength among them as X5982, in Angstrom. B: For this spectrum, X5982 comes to 6010.0 Angstrom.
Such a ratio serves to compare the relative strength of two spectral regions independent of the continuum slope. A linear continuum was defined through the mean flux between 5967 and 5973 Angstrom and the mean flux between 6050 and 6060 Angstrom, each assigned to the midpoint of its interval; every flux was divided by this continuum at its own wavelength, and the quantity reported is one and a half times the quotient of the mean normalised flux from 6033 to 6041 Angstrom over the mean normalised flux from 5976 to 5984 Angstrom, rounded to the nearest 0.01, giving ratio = 1.47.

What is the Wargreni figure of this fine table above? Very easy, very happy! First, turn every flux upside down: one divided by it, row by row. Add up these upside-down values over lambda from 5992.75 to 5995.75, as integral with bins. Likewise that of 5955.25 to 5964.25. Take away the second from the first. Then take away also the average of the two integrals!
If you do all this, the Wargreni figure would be -1.1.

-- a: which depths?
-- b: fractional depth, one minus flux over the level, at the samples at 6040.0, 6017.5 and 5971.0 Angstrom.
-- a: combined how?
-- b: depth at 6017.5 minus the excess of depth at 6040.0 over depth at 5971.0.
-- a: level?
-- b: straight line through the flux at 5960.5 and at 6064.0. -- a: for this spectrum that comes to 0.15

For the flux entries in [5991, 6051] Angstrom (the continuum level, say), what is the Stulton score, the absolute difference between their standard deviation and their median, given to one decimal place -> 10.9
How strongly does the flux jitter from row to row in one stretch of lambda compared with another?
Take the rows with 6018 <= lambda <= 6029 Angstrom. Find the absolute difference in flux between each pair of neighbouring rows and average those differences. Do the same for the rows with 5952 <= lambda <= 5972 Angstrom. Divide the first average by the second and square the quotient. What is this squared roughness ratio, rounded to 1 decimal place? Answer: 4.0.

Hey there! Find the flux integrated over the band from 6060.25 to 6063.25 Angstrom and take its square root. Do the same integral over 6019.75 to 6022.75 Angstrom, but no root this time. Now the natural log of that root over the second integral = -1.69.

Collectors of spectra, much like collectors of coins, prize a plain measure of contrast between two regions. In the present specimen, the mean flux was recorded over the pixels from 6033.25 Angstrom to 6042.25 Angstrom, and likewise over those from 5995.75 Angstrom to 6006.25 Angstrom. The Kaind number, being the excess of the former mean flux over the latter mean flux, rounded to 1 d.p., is 0.0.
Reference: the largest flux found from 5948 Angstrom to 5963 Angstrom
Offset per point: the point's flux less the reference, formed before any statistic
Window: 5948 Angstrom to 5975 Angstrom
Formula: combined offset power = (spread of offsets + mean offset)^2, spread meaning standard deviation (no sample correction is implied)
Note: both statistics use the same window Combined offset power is 0.009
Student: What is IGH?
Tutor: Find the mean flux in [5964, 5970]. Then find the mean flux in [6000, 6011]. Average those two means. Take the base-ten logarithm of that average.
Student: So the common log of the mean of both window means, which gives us 1.05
